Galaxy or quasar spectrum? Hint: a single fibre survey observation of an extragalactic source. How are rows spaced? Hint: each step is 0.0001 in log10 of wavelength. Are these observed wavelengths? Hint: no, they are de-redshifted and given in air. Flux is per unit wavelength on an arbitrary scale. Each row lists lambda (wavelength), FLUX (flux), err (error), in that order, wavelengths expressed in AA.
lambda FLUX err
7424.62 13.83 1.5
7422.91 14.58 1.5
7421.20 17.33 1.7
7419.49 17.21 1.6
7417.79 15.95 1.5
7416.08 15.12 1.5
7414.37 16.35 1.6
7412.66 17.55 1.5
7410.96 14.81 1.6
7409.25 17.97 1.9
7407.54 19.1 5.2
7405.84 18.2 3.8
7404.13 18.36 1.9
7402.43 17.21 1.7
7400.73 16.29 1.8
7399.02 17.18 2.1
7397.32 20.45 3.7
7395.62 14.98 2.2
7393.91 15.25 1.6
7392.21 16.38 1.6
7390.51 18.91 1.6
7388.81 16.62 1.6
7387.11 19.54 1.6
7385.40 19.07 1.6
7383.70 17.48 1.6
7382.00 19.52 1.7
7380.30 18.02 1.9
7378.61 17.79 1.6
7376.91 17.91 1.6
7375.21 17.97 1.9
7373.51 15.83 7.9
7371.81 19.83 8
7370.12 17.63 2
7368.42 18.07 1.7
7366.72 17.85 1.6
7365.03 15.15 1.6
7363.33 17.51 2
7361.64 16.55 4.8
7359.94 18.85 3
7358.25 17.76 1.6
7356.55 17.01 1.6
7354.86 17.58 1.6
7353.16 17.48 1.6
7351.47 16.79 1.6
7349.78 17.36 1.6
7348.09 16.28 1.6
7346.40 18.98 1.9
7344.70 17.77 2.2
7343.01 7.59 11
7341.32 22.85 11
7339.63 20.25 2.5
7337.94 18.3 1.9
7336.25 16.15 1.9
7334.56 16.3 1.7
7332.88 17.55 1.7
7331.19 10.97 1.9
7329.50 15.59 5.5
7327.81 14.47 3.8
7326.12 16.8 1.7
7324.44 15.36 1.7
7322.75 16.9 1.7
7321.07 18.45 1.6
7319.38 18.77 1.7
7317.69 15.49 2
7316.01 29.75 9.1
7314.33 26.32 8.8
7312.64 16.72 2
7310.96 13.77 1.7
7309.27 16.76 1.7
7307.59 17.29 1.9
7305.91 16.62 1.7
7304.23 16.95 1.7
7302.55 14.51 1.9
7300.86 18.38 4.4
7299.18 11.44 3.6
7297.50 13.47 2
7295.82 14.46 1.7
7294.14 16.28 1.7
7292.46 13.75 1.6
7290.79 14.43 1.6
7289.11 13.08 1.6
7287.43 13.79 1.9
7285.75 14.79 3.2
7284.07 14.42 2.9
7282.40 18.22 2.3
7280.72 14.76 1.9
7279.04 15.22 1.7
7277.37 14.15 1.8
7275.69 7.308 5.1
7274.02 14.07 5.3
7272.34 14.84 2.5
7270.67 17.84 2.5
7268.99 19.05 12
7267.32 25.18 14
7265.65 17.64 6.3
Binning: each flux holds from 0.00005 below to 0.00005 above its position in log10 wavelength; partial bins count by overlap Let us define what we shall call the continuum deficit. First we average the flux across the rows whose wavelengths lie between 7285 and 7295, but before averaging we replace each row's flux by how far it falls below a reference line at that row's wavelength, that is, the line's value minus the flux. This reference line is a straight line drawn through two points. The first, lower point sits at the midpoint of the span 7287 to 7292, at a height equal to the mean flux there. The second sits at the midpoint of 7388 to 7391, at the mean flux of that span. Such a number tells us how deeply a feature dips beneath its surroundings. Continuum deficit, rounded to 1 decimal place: -0.6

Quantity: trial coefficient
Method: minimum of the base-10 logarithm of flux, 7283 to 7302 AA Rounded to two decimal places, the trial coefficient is 1.06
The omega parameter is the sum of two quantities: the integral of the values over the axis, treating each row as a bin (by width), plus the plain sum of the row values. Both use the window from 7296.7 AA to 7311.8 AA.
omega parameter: 373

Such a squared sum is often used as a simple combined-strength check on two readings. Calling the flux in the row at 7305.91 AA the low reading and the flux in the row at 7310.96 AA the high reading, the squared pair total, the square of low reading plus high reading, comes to 924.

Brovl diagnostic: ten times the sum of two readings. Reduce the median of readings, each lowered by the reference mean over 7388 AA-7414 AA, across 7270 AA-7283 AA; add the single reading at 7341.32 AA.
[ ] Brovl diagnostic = 204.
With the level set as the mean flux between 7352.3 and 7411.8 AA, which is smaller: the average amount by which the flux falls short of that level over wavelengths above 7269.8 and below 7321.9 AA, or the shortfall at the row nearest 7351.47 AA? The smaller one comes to 0.81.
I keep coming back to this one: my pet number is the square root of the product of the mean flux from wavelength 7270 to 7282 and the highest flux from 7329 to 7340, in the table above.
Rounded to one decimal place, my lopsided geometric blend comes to 16.9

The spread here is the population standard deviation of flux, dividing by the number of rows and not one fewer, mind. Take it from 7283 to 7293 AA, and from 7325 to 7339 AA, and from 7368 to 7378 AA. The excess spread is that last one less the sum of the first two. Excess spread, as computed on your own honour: -2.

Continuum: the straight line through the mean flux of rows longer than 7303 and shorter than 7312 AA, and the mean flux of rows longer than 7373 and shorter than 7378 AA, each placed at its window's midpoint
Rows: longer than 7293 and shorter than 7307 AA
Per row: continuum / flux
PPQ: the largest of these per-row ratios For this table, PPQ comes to 1.41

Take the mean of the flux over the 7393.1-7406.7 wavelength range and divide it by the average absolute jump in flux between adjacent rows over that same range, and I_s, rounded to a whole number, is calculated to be 10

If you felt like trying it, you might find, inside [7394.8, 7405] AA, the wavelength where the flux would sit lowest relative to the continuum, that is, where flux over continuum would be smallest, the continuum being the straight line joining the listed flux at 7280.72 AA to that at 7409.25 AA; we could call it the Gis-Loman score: 7395.62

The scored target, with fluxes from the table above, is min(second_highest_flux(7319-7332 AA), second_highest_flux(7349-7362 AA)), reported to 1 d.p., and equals 17.8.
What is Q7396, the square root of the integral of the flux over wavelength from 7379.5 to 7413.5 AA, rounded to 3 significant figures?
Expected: 24.5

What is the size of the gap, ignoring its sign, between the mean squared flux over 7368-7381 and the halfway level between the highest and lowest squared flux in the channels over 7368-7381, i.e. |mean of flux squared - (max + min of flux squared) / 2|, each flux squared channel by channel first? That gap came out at 1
